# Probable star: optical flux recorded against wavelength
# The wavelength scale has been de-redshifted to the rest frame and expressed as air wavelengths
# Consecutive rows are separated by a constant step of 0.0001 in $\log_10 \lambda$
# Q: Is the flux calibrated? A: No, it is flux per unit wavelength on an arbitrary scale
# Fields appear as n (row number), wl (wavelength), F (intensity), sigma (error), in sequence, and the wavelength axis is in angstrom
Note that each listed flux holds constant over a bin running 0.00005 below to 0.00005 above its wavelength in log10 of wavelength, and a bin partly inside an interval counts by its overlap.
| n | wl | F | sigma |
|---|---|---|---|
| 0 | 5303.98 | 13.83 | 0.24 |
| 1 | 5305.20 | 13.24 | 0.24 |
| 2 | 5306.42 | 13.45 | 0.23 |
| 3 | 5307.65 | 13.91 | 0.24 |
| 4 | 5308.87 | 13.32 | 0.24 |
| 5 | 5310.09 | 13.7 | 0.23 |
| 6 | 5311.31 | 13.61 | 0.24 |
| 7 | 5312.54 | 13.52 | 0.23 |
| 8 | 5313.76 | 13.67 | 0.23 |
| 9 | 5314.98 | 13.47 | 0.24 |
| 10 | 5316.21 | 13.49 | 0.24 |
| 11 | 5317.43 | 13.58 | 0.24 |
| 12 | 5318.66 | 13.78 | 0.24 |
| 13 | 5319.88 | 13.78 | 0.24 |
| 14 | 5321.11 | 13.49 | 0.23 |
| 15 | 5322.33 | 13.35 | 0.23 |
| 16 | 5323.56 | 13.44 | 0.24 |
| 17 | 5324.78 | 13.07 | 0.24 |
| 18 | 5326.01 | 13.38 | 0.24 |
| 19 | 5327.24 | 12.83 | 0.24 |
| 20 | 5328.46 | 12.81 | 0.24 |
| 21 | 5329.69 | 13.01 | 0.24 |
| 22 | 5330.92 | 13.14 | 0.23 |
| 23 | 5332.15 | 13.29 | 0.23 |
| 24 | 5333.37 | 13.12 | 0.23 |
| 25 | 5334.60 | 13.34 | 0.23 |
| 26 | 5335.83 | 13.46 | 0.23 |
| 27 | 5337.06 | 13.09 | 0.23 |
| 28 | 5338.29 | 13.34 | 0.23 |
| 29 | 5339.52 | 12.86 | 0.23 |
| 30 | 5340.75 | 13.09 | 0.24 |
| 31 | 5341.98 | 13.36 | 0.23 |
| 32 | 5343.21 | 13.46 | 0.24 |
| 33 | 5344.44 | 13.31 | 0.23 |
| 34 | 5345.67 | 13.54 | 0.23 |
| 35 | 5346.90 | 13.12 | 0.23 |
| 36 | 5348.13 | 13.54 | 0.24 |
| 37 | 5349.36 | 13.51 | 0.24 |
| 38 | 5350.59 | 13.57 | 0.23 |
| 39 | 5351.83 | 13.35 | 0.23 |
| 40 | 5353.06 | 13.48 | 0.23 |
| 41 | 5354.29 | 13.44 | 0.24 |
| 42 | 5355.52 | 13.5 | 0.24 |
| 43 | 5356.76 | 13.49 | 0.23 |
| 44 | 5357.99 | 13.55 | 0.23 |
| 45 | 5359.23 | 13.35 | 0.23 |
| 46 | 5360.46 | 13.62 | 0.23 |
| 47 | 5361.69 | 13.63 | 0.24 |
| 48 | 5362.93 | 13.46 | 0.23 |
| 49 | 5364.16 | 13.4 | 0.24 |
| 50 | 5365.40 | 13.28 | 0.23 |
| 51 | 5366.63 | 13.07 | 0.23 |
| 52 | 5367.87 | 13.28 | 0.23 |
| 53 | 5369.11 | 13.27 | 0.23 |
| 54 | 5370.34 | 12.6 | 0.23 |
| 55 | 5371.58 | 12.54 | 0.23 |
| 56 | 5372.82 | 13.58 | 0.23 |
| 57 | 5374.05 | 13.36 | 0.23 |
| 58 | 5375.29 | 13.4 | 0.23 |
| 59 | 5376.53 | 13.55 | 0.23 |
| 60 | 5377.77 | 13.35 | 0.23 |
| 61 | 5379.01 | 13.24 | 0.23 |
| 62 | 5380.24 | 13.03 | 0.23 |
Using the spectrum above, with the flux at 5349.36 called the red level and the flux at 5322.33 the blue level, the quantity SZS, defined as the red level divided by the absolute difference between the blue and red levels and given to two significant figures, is 84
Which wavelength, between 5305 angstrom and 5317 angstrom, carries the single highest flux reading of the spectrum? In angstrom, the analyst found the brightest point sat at 5307.65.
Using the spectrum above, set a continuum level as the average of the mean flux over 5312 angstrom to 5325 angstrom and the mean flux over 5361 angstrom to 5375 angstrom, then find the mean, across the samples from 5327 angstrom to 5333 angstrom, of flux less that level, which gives -0.35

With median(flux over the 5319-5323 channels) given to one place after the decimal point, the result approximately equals 13.5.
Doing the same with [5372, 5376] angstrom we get 13.4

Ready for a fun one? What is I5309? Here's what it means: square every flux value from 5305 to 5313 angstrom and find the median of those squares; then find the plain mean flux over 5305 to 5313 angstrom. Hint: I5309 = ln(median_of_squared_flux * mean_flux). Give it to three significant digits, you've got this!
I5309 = 7.81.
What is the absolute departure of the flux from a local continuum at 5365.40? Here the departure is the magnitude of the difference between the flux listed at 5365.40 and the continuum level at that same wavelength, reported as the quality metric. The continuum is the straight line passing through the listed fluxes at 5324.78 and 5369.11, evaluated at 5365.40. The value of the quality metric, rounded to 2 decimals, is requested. 0.03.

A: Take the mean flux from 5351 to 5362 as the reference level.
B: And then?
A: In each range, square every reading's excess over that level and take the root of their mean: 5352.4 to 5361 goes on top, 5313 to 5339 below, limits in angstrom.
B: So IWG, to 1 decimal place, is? 0.3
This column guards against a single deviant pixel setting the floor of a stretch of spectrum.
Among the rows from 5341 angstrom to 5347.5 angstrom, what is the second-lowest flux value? 13.31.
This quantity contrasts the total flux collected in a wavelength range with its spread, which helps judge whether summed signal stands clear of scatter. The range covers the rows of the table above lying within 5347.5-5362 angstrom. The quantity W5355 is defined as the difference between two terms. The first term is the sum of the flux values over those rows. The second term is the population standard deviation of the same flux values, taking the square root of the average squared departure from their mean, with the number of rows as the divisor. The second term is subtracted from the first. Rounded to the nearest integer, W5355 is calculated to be 162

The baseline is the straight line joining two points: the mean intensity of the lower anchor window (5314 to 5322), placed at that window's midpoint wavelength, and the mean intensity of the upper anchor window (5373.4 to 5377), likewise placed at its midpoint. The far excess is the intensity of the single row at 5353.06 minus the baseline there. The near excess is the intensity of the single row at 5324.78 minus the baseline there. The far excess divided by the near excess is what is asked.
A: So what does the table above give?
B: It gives 0.04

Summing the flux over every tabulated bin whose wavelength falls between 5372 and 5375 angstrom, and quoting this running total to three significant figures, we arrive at 26.9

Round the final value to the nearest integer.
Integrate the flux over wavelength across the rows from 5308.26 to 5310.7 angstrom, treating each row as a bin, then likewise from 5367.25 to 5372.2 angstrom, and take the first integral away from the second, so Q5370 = 31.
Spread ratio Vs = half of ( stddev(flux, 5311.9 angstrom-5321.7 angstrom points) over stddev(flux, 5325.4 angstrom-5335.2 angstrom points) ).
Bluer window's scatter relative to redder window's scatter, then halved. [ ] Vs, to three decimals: 0.295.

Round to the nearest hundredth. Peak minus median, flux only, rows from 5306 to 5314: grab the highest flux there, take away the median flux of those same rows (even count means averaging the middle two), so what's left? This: 0.30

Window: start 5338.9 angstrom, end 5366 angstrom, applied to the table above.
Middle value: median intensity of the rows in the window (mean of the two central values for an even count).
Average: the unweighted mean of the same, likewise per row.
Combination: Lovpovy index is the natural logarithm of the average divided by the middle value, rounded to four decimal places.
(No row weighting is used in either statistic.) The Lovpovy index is -0.0041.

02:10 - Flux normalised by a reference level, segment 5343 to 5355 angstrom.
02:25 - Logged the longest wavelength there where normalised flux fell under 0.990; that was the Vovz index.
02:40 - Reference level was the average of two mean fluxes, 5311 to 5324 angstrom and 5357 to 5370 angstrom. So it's 5346.90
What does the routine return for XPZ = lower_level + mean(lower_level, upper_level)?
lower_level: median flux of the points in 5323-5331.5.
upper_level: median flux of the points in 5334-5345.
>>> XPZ 26.3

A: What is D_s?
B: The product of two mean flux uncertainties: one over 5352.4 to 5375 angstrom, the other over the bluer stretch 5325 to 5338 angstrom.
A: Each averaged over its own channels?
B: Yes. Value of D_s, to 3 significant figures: 0.0543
